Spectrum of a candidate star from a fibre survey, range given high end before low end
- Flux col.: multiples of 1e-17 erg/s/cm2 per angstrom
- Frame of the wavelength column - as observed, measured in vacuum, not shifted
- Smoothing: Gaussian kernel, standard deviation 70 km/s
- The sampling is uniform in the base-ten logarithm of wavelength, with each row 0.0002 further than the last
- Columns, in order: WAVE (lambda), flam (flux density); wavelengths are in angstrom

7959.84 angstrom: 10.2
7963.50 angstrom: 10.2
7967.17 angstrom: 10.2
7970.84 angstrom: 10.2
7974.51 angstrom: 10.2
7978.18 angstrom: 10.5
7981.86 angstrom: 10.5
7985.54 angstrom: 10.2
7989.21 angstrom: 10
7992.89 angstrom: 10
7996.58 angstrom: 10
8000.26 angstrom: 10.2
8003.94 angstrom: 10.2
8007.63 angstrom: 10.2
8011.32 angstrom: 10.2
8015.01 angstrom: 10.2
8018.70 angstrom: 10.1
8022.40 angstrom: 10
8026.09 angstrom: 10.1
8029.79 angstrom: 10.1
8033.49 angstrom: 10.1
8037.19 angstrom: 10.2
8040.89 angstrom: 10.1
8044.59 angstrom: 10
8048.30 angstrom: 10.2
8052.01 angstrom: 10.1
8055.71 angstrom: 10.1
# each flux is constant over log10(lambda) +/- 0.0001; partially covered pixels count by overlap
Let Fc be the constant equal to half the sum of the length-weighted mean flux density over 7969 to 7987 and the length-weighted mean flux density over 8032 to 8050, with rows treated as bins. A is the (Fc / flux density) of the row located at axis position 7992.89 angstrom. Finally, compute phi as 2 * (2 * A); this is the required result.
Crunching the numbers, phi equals 4.09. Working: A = 1.02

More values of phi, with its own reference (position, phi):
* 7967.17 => 4.01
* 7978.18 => 3.89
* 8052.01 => 4.05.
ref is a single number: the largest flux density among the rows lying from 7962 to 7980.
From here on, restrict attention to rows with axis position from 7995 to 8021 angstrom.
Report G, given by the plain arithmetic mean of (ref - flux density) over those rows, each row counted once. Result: 0.343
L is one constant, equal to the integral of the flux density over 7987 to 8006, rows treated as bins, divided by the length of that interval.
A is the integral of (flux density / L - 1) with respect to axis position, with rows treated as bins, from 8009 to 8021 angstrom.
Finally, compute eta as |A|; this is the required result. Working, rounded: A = 0.09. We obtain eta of 0.09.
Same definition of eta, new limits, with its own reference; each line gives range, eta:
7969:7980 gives 0.23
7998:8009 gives 0.12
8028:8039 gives 0.05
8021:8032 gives 0.02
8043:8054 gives 0.02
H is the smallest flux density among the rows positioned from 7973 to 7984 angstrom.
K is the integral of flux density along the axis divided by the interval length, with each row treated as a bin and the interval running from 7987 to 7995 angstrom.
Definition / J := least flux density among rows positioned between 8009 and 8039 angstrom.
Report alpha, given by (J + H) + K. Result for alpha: 30.2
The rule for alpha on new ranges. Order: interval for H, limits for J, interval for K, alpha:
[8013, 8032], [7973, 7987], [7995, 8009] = 30.4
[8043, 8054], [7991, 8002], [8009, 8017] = 30.2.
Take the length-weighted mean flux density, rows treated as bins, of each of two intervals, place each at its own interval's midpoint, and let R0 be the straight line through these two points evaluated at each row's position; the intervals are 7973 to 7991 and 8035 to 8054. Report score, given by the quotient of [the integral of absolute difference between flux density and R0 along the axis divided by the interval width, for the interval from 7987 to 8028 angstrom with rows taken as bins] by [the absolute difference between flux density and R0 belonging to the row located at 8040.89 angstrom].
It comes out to 3.3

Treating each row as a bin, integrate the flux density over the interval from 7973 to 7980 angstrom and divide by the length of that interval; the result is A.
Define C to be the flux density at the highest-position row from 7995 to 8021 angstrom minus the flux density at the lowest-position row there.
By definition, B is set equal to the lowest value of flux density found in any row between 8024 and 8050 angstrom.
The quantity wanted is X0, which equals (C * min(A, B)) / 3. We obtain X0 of 0.3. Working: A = 10.4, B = 10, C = 0.10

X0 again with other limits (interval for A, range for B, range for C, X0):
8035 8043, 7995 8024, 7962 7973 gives 0.0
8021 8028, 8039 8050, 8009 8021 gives -0.3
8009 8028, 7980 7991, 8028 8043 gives 0.0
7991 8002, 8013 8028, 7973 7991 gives -0.7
